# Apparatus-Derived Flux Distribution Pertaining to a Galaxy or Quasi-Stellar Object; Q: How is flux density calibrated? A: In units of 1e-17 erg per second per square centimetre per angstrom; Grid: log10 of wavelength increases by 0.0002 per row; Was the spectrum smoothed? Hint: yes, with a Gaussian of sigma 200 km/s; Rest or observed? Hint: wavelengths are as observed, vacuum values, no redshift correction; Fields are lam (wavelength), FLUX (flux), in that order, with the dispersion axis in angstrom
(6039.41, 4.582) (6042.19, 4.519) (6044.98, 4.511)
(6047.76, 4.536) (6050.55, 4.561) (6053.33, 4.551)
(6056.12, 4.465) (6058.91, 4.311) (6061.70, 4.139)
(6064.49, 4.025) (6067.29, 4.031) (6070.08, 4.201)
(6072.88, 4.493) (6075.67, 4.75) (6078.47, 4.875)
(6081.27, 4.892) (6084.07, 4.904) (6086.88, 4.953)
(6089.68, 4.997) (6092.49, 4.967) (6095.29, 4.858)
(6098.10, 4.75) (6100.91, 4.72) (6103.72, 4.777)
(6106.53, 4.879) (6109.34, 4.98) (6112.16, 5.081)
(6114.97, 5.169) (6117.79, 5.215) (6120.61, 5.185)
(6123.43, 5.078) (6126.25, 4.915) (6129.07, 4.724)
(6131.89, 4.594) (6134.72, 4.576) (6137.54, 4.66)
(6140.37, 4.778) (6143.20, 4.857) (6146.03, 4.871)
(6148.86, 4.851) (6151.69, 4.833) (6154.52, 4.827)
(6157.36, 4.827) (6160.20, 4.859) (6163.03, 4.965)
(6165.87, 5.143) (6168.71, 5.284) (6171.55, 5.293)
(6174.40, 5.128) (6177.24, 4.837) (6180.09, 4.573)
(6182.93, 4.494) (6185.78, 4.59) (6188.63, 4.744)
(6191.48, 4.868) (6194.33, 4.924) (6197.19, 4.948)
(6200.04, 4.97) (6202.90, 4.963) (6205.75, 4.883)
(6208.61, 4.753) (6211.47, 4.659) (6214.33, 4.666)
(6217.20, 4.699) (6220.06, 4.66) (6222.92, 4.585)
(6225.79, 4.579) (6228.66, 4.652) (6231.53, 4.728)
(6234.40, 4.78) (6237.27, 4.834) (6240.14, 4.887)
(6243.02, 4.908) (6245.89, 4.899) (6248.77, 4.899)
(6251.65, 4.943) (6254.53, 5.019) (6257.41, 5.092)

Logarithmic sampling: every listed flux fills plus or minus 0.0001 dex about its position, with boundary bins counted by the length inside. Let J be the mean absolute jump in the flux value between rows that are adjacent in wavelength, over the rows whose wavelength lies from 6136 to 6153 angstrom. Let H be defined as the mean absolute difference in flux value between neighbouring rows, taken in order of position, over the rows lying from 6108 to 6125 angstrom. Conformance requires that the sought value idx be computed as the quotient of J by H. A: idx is 0.7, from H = 0.074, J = 0.05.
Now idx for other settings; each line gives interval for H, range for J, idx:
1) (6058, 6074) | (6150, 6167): 0.4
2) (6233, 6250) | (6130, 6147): 2.3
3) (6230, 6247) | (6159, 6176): 3.2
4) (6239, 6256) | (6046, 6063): 3.0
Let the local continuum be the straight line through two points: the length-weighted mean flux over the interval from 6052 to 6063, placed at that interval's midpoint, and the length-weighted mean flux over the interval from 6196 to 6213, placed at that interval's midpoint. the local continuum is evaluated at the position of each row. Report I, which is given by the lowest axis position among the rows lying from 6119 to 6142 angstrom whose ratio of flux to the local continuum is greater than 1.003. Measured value 6120.61 angstrom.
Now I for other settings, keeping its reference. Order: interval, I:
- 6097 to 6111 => 6098.10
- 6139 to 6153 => 6140.37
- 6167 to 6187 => 6168.71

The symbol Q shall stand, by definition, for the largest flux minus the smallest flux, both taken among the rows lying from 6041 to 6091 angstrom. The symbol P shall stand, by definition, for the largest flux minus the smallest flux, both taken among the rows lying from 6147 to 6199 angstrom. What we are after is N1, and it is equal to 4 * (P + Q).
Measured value 7.1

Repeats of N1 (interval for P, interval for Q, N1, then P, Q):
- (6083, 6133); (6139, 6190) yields 5.7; 0.6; 0.80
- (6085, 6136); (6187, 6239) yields 4.1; 0.6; 0.39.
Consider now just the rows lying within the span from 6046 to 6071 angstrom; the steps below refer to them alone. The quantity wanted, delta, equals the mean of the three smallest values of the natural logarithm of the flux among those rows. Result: 1.40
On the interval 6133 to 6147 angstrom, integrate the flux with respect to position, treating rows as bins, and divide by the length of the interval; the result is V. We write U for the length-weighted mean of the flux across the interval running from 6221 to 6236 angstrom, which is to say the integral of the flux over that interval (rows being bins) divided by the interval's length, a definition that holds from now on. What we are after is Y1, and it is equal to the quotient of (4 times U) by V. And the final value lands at 3.94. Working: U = 4.67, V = 4.74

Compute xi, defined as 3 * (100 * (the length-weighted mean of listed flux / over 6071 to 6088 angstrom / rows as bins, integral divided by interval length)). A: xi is 1437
